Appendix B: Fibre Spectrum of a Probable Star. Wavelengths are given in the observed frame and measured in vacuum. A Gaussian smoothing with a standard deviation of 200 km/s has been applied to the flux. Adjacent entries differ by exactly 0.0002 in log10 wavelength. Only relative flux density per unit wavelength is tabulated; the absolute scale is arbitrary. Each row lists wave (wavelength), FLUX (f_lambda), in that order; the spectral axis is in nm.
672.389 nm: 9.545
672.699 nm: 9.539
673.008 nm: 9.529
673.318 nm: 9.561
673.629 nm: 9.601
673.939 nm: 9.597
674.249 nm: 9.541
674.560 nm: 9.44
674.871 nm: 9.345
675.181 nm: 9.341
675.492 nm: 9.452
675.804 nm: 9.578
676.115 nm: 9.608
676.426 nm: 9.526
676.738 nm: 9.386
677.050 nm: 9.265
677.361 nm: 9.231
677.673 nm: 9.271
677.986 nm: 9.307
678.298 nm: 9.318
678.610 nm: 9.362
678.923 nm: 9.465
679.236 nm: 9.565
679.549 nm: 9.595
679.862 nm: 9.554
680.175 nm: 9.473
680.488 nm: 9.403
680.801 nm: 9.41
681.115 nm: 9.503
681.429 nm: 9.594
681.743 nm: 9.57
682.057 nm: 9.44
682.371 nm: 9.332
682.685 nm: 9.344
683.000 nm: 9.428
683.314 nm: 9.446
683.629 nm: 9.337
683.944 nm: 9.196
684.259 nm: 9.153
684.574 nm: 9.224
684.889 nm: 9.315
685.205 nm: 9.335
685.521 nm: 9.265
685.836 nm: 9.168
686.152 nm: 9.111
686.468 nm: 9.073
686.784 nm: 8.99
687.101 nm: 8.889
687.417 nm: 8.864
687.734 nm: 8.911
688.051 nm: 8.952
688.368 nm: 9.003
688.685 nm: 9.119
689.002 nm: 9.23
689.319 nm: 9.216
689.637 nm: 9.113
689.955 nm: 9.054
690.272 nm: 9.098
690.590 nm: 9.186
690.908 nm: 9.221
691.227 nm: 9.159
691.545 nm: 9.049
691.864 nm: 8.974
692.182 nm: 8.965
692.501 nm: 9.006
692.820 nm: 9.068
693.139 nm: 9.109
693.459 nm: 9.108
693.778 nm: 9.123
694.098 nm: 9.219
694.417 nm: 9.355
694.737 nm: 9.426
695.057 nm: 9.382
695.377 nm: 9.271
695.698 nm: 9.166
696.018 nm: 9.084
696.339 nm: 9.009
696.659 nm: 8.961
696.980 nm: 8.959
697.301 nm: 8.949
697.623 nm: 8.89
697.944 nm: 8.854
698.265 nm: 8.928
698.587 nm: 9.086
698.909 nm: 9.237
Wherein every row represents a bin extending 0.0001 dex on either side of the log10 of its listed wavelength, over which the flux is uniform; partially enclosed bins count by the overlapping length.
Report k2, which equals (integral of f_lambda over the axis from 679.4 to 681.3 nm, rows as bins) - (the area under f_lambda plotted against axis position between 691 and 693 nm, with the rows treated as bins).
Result -0.1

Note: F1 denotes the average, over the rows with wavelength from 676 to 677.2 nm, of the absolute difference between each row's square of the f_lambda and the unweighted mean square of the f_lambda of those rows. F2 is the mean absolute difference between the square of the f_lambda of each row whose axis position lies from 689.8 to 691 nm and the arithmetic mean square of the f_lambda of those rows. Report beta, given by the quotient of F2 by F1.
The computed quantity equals 0.51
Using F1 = 2.28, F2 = 1.2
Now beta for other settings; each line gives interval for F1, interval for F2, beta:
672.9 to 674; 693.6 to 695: 3.94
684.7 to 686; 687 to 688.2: 0.49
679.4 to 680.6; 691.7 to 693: 0.47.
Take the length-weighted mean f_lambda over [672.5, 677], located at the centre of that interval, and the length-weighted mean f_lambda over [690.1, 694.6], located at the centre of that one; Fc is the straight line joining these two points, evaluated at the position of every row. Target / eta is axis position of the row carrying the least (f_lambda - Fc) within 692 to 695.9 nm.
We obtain 692.182 nm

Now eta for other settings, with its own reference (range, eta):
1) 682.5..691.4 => 687.417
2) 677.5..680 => 677.673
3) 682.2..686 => 684.259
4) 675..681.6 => 677.361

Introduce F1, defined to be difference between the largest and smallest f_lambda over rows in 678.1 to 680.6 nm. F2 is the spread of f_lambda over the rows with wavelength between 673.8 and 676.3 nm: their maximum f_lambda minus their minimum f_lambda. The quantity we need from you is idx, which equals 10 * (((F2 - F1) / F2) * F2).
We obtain -0.1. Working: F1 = 0.277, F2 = 0.27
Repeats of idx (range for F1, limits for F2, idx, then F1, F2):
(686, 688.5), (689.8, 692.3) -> 0.1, 0.247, 0.26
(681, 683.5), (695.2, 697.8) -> 1.2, 0.262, 0.38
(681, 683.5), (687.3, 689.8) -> 1.0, 0.262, 0.37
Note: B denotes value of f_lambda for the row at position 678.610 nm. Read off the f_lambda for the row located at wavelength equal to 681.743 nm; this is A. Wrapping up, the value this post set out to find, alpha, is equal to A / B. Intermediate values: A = 9.57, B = 9.362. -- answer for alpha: 1.02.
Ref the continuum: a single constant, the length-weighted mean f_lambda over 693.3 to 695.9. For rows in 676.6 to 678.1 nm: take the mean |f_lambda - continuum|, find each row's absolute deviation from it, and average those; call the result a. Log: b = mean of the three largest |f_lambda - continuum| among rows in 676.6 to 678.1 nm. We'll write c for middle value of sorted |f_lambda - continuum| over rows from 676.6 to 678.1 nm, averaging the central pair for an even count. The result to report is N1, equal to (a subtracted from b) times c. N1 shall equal 0.001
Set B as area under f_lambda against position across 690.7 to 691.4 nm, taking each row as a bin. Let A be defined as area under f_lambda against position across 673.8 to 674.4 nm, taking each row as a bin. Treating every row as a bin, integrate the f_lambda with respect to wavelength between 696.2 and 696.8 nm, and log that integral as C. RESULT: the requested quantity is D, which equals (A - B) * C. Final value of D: -3.7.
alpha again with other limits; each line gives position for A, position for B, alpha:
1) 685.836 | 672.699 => 0.96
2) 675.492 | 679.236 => 0.99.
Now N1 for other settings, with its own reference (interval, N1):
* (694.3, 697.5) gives 0.037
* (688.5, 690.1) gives 0.013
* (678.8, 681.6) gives 0.066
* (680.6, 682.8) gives 0.040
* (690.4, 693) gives 0.038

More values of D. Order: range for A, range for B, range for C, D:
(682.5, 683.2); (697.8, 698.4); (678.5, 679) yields 5.8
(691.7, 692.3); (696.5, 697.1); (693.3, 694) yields 0.1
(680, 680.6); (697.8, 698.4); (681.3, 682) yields 2.2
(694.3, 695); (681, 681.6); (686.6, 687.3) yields 5.3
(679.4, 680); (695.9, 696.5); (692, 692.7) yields 2.0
